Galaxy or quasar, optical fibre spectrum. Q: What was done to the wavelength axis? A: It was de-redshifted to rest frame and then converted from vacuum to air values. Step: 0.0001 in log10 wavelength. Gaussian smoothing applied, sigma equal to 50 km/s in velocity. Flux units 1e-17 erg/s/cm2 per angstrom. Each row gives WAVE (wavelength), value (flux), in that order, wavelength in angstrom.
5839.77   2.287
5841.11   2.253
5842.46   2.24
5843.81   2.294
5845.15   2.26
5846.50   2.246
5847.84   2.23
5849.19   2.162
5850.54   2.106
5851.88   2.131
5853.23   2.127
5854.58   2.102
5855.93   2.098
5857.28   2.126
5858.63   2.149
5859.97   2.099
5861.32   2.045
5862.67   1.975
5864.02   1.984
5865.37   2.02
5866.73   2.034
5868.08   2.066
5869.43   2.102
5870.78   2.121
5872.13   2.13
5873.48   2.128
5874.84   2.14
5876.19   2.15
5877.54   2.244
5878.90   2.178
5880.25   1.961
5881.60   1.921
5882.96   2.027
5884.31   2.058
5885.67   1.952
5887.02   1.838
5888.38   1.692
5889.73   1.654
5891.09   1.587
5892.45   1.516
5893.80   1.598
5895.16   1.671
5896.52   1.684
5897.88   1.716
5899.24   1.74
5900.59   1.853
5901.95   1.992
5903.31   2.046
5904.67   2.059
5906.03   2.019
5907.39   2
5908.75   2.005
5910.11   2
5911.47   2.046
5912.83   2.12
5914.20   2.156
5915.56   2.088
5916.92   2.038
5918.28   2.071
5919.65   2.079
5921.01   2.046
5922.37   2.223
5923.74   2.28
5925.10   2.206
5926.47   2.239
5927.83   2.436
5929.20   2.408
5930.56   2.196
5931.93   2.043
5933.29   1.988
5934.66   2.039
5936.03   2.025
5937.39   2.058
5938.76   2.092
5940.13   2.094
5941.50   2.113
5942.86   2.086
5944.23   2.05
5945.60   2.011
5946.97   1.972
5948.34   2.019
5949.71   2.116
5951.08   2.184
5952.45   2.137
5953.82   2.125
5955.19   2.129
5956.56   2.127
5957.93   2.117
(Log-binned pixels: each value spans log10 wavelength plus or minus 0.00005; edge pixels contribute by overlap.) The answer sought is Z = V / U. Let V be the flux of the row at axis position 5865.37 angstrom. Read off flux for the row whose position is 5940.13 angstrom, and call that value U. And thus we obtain 0.965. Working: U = 2.094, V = 2.02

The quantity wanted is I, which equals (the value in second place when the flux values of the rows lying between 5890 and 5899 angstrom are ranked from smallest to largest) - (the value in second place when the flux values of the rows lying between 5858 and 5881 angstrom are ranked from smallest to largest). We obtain -0.4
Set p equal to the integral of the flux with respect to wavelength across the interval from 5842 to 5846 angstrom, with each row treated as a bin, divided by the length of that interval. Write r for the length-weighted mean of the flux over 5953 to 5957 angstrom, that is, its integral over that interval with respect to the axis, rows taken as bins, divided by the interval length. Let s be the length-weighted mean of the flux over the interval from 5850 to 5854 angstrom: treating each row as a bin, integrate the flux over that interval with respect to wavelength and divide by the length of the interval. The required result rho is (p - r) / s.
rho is 0.06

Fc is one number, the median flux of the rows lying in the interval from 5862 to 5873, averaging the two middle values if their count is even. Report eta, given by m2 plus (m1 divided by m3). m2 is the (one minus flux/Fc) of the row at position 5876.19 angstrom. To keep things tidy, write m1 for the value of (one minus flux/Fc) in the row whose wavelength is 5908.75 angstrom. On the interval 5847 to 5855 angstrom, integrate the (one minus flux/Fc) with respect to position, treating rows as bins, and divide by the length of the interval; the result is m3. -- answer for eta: -0.5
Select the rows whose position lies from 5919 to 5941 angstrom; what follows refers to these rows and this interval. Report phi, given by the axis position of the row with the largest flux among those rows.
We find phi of 5927.83 angstrom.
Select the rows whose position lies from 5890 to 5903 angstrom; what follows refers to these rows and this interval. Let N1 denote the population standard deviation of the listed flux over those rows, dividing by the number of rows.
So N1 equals 0.14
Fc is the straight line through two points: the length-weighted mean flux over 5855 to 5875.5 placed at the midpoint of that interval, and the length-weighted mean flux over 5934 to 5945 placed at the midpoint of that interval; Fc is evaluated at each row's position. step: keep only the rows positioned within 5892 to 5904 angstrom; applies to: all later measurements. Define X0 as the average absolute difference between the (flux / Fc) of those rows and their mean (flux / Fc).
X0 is 0.066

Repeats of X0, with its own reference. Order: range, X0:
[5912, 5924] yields 0.031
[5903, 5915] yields 0.020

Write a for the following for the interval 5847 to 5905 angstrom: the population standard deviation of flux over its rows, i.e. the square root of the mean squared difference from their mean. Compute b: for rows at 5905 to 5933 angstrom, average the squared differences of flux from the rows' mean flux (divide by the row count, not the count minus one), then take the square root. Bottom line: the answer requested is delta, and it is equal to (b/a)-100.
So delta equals -99.3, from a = 0.192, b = 0.13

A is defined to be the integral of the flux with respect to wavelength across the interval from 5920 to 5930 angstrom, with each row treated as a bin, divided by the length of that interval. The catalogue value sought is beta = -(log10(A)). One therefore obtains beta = -0.35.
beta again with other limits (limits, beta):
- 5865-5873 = -0.32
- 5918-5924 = -0.33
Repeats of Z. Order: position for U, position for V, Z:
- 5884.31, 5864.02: 0.964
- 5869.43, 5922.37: 1.058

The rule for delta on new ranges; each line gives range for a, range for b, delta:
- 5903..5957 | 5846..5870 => -99.3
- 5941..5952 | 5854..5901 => -96.9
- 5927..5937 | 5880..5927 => -98.9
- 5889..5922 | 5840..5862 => -99.6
